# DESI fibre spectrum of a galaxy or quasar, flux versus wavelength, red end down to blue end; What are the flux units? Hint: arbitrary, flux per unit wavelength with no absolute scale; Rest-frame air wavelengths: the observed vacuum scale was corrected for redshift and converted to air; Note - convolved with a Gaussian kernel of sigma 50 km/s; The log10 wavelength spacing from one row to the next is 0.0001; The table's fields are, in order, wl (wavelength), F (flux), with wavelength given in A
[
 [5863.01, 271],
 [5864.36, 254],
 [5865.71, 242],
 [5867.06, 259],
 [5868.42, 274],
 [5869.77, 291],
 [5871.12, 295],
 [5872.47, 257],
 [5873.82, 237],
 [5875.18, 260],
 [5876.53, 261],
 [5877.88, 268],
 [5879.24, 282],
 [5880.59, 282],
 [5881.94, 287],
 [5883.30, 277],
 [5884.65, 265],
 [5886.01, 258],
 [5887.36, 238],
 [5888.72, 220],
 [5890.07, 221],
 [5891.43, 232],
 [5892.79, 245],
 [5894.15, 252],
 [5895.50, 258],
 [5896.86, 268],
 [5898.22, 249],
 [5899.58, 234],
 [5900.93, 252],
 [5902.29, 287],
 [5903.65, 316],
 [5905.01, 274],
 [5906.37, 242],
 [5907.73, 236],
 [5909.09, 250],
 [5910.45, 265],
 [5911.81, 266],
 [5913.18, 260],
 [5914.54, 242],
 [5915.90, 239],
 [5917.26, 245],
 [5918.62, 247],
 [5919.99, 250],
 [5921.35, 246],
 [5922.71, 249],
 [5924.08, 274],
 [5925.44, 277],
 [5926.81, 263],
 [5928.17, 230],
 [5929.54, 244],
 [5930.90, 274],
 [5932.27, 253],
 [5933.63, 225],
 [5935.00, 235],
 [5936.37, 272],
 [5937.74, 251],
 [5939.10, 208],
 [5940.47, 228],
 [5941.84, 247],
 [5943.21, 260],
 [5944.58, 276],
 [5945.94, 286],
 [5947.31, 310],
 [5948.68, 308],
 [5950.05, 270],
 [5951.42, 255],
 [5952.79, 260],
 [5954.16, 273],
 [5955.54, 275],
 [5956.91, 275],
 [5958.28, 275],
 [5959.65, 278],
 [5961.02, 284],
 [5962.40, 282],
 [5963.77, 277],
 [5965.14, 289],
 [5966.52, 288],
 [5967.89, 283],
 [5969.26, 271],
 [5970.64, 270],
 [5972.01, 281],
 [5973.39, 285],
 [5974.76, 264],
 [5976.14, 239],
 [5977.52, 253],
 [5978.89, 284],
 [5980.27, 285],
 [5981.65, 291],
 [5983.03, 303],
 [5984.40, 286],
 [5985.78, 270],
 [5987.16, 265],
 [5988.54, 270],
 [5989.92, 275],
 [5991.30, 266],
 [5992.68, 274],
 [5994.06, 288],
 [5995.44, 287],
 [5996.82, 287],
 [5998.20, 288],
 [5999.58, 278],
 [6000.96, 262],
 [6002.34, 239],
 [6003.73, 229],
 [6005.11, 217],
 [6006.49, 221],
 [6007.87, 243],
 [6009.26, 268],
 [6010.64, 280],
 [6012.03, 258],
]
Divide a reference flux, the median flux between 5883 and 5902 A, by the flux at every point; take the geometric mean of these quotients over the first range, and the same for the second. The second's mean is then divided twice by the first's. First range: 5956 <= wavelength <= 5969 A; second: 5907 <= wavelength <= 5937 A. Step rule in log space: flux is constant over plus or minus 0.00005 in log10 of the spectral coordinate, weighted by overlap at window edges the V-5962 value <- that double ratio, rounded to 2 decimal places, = 1.26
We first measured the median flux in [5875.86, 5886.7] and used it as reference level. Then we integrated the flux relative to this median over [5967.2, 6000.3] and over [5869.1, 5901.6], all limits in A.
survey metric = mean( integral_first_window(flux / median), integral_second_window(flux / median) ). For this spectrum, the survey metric 32.2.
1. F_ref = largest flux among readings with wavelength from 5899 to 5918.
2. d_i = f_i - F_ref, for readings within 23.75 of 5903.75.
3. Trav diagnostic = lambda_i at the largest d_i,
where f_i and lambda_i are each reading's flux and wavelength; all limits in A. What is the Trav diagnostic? 5903.65 A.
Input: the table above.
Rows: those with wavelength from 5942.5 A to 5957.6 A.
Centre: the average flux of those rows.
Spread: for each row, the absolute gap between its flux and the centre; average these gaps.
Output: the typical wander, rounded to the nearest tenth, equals 13.2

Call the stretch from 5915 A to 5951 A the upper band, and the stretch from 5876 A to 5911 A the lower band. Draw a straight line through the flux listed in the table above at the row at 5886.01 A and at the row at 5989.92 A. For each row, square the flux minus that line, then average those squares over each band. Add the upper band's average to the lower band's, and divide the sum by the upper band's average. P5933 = 1.8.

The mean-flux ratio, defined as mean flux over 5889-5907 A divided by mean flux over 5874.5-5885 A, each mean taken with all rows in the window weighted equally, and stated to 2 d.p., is 0.94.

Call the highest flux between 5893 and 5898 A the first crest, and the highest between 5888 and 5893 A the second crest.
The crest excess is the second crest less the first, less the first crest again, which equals -291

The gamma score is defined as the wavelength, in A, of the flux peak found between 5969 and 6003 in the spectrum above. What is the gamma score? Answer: 5983.03 A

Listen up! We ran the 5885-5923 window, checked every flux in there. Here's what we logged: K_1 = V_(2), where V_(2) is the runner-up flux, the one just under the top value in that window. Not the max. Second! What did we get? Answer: 287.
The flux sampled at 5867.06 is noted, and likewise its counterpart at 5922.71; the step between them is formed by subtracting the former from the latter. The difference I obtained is -10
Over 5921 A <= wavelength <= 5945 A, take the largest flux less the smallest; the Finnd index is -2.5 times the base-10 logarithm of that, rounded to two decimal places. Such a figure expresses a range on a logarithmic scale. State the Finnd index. -4.60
